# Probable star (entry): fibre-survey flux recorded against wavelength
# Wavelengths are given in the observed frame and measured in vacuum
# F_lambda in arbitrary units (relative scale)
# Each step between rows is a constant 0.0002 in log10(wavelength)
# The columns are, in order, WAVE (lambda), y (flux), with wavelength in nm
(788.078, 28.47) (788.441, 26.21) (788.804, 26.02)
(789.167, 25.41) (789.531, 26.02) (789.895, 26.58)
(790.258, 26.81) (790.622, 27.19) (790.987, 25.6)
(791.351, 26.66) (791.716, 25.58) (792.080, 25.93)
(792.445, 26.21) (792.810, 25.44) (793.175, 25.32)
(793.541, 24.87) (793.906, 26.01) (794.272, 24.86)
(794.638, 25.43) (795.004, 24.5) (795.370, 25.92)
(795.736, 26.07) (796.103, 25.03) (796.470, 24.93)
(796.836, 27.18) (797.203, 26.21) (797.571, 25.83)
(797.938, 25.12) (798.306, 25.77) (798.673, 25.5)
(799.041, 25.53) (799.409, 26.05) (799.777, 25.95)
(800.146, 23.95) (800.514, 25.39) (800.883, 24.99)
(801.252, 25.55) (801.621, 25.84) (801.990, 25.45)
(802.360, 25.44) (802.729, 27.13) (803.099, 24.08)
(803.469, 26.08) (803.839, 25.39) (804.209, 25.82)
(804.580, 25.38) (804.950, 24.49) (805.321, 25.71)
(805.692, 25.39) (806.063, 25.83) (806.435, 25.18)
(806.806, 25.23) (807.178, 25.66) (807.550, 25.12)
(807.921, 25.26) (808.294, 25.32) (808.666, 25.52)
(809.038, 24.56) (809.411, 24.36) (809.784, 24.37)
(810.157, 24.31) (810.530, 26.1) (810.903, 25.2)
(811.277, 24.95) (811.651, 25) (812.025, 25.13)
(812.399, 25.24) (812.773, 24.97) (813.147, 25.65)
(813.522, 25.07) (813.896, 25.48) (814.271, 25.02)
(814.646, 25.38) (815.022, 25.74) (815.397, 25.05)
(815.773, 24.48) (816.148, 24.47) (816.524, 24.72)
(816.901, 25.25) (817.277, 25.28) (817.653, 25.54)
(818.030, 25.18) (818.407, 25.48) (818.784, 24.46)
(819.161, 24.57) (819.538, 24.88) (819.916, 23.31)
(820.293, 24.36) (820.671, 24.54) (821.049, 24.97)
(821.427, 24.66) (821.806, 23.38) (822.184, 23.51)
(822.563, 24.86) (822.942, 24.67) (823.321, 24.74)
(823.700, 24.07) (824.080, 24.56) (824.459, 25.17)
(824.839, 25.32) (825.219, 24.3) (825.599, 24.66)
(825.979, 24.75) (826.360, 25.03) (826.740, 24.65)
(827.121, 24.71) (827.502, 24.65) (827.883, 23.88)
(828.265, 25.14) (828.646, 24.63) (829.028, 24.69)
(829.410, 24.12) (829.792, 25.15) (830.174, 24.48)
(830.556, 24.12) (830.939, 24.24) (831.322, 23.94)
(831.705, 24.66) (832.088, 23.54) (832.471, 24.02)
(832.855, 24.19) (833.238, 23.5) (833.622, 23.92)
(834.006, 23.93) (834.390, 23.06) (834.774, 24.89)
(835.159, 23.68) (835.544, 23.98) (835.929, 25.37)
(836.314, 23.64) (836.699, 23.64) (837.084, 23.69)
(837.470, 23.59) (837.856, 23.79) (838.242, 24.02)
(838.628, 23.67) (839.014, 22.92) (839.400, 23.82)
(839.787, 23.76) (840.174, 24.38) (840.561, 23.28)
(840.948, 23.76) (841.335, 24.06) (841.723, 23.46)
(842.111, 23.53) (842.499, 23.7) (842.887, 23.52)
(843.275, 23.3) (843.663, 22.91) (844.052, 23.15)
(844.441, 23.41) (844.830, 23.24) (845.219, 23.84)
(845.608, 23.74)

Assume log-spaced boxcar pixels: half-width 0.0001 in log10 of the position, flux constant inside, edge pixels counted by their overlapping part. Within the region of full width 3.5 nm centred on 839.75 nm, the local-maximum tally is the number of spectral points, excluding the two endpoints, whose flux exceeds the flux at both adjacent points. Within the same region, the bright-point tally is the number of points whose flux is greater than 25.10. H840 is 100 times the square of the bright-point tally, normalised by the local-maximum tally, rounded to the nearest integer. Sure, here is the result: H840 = 0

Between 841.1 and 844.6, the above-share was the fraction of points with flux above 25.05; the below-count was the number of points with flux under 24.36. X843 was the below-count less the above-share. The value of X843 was 9.0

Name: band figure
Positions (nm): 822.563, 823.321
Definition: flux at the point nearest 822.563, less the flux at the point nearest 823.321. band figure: 0.1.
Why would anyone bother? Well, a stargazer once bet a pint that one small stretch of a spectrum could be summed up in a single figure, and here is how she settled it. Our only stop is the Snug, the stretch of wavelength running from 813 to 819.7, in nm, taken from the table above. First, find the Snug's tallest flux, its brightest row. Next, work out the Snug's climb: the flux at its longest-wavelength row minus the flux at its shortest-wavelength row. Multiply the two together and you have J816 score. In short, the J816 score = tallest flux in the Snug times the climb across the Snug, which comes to -20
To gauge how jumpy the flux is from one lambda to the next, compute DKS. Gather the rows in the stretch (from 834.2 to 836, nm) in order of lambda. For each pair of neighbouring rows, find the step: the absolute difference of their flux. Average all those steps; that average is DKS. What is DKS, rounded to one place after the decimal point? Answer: 1.2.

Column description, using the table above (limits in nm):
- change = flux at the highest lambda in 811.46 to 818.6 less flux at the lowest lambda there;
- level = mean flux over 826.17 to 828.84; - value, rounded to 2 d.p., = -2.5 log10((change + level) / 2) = -2.75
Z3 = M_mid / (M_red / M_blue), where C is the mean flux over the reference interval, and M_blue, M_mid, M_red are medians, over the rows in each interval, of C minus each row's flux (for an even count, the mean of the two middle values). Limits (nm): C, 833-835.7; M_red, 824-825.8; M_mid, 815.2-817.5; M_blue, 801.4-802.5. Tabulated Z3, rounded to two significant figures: -2.0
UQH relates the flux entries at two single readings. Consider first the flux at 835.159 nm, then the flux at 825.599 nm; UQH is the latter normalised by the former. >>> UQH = 1.04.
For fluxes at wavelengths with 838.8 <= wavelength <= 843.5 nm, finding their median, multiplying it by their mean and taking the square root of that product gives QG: 23.6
